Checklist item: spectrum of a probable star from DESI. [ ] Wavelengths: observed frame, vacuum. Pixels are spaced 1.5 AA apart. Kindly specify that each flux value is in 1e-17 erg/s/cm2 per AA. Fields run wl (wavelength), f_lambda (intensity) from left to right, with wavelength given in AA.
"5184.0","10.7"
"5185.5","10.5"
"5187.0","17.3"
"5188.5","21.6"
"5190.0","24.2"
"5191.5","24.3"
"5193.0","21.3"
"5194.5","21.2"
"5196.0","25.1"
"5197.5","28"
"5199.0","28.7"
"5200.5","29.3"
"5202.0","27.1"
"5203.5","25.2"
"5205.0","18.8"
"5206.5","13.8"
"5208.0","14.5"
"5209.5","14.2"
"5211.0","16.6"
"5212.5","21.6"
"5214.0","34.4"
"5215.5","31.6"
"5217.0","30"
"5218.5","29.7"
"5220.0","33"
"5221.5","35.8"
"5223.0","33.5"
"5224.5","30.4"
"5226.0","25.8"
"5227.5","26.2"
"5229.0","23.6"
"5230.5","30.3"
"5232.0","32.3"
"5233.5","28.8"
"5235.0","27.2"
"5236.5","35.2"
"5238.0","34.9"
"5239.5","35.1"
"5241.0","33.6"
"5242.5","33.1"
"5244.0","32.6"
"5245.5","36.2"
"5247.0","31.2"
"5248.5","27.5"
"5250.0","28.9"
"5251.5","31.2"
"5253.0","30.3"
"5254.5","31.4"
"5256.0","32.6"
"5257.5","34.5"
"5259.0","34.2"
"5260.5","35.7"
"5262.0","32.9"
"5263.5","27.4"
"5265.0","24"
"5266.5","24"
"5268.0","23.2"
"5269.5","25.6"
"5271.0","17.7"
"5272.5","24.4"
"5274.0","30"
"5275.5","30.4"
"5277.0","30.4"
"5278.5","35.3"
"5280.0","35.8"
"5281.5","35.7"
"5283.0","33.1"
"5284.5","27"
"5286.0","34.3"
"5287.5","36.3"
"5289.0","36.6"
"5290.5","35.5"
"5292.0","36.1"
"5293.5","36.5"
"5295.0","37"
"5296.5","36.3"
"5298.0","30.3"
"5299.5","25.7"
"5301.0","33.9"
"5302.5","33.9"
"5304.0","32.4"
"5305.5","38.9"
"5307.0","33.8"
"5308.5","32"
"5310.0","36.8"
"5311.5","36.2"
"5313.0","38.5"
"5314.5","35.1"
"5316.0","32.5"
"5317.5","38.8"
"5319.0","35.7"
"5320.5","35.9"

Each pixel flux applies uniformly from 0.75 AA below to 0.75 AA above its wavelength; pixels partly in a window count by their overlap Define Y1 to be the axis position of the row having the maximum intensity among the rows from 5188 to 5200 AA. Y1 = 5199.0 AA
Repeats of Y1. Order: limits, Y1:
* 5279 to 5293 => 5289.0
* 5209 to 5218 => 5214.0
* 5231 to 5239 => 5236.5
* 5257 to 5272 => 5260.5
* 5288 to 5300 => 5295.0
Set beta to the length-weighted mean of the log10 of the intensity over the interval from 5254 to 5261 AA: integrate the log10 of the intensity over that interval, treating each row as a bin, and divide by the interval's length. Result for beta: 1.53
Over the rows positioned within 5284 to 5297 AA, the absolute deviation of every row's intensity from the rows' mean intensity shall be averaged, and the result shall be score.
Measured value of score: 2.0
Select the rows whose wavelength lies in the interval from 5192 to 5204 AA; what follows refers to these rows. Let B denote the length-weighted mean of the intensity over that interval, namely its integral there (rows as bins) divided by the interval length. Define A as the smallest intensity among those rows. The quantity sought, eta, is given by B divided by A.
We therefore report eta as 1.21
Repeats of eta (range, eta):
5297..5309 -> 1.27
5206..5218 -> 1.62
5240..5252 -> 1.16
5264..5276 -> 1.40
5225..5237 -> 1.21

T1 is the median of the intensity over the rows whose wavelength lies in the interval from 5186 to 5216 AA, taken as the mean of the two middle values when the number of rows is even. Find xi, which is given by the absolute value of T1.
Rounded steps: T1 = 23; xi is 23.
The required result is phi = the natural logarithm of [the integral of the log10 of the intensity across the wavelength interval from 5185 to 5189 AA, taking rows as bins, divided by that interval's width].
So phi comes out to 0.18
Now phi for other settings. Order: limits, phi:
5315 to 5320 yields 0.44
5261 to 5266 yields 0.37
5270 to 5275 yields 0.32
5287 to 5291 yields 0.44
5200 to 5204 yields 0.36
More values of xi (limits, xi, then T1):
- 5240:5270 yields 31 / 31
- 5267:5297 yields 35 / 35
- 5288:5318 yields 36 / 36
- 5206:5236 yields 29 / 29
